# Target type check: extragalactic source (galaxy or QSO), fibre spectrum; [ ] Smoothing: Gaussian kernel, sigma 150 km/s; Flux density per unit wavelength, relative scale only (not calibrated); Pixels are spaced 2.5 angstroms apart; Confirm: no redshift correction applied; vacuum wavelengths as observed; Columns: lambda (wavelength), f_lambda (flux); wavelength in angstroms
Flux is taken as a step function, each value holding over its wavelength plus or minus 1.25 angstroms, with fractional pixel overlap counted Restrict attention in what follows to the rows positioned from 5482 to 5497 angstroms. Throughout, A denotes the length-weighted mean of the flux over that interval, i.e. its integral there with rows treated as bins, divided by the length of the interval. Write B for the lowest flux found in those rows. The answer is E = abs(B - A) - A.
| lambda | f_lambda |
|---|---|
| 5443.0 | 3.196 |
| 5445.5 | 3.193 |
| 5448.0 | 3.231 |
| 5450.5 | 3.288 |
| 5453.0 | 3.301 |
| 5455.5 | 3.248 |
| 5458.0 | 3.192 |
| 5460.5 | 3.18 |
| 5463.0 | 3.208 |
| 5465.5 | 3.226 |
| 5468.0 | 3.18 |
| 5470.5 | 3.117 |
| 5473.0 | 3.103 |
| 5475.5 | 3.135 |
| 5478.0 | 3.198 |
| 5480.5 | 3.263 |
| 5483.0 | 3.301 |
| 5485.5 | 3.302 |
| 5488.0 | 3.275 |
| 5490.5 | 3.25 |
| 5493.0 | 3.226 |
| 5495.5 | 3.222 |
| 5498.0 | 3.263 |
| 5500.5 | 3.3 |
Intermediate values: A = 3.26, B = 3.222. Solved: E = -3.22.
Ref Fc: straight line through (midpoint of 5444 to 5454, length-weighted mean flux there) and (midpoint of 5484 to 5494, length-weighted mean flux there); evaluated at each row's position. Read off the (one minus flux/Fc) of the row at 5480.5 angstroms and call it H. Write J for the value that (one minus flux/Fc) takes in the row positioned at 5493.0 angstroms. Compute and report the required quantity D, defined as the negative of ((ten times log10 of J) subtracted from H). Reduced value -19.1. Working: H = -0.0003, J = 0.012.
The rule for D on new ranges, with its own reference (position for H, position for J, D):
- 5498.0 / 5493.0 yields -19.1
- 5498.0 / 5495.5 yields -18.6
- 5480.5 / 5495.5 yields -18.6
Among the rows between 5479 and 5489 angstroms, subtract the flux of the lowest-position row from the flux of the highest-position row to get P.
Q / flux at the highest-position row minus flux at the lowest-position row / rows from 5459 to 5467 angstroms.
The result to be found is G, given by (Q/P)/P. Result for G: 319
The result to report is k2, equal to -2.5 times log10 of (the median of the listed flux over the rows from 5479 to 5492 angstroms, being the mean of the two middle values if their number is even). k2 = -1.288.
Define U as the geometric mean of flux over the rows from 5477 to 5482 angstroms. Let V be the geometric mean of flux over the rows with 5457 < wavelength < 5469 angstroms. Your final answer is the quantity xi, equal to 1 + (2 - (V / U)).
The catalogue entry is 2.01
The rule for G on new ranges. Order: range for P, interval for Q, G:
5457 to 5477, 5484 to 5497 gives -25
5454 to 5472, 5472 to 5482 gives 9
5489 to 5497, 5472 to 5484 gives 253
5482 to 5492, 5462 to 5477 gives -28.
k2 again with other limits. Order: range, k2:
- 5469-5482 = -1.241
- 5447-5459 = -1.279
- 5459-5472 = -1.256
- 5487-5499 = -1.280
